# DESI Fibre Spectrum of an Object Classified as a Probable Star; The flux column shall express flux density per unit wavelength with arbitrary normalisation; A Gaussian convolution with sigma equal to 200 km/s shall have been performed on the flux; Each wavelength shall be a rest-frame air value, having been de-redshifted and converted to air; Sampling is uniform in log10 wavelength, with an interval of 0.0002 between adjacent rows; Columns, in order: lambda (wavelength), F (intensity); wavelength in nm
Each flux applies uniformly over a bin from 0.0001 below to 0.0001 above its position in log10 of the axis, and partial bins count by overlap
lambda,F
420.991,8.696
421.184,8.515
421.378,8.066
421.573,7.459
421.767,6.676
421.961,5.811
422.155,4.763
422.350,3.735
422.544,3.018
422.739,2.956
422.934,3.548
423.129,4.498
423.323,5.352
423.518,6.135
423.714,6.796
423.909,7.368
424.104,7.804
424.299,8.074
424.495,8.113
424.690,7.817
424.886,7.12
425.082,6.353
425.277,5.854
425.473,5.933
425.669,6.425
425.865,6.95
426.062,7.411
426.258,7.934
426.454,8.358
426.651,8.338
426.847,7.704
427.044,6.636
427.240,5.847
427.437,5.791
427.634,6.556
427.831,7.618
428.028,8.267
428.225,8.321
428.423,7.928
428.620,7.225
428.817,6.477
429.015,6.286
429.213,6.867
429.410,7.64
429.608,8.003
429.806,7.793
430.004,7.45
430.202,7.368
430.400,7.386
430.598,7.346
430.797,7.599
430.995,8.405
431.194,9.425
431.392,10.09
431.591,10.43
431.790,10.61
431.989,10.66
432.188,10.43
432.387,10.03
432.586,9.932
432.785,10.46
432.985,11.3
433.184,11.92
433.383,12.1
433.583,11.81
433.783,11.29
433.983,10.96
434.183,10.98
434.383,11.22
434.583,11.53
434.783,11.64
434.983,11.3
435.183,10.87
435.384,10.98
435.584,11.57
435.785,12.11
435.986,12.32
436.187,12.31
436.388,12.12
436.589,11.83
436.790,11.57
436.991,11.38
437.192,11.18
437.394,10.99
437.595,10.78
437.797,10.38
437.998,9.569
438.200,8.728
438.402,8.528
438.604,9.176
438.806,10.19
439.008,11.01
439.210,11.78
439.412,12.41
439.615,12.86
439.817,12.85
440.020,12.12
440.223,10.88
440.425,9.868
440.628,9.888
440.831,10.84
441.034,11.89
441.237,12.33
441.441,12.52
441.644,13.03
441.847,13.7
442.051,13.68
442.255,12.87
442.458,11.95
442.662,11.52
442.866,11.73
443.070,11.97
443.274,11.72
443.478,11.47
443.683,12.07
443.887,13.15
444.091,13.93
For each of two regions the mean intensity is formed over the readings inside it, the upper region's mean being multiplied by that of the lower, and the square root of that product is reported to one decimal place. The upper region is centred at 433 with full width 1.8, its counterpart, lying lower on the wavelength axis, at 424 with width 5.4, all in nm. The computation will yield 8.4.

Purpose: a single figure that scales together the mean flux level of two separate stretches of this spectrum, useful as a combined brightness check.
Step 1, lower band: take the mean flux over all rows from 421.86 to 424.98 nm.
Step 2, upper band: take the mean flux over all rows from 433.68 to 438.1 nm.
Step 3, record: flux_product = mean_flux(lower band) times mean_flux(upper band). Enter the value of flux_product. 66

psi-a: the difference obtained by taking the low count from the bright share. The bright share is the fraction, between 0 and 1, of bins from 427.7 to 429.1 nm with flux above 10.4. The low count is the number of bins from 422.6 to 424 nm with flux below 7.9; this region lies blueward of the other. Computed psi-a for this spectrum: -7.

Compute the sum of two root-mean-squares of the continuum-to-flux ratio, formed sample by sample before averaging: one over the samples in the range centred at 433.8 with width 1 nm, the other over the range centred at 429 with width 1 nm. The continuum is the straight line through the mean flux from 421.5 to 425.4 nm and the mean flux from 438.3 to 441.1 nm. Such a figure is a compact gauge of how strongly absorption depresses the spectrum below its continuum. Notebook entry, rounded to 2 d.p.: 1.93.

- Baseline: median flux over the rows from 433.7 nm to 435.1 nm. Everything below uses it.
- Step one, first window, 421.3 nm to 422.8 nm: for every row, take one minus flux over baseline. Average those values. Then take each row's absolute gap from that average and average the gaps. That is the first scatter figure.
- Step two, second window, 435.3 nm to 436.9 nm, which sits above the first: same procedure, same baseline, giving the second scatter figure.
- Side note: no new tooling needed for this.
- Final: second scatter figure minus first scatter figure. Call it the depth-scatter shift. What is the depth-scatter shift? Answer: -0.12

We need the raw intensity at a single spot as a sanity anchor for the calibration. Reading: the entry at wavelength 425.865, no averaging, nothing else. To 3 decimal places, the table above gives 6.950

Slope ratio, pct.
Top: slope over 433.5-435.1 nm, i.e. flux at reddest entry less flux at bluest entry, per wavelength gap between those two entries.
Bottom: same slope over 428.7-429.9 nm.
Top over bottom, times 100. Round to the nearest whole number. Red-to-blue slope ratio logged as -27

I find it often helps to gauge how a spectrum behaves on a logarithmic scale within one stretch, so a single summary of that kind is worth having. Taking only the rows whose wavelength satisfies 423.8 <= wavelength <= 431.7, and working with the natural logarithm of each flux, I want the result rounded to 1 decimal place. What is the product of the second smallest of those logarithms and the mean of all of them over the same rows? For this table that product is 3.5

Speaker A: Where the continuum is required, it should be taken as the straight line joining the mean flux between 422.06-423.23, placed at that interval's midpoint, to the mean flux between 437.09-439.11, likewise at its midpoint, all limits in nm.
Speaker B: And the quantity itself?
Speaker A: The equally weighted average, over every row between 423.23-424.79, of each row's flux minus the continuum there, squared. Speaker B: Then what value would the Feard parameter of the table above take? 9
